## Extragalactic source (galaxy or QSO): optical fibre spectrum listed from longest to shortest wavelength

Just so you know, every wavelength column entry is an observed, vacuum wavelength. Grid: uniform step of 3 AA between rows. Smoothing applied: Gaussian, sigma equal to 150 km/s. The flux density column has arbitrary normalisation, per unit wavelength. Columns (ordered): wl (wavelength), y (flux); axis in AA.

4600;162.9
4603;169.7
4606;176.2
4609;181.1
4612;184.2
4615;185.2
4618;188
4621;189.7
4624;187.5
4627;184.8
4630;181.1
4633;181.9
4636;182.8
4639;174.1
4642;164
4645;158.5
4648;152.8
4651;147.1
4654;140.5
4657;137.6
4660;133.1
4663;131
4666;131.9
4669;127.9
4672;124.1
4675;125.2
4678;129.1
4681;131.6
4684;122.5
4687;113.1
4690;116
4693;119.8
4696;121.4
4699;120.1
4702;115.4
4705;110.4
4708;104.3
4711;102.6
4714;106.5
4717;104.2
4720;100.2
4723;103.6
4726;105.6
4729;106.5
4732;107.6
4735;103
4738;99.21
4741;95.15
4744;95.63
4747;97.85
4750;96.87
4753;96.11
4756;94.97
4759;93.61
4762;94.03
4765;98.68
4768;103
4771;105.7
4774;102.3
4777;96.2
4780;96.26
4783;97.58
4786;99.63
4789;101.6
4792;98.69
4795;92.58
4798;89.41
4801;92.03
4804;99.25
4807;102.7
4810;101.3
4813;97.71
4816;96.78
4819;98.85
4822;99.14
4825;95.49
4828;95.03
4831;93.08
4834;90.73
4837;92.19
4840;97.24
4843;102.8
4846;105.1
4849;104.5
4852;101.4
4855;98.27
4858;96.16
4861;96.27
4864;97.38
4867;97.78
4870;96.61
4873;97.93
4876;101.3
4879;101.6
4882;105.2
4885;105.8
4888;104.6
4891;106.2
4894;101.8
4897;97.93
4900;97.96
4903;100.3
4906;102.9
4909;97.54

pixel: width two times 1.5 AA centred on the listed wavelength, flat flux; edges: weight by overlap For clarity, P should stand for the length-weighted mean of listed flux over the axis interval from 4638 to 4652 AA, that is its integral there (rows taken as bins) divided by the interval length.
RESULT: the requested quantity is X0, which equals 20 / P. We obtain 0.126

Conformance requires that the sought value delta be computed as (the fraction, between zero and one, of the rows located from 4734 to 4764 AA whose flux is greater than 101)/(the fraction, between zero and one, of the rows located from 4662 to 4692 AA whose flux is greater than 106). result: 0.1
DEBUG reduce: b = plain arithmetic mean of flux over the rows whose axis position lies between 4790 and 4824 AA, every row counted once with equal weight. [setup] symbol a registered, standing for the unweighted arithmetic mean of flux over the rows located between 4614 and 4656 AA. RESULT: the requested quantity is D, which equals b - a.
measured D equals -76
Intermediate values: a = 173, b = 97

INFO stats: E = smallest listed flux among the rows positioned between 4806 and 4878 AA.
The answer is 90.73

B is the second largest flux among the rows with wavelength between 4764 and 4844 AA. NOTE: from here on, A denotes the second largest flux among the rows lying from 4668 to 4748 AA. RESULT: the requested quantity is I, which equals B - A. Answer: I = -26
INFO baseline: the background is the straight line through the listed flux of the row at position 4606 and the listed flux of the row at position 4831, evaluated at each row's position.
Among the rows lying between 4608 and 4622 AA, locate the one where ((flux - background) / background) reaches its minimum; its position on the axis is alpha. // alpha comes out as 4609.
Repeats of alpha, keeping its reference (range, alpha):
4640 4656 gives 4654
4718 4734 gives 4720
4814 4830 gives 4816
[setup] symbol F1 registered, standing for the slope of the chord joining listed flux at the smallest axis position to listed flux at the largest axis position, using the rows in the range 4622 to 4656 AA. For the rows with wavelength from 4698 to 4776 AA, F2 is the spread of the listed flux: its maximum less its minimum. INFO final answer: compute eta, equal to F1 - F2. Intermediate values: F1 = -1.6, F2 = 26.5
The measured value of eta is -28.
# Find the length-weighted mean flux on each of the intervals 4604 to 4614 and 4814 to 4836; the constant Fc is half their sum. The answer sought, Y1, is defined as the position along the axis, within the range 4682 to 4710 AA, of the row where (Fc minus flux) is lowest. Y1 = 4684 AA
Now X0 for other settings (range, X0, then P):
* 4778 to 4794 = 0.203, 98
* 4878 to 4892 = 0.191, 105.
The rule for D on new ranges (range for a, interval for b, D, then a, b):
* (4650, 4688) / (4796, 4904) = -32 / 130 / 99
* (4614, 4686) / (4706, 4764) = -54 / 155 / 100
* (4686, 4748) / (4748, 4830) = -9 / 107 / 98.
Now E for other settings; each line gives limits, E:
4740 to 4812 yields 89.41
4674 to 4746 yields 95.15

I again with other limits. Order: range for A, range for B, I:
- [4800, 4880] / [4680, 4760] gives 18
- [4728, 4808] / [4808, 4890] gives -1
